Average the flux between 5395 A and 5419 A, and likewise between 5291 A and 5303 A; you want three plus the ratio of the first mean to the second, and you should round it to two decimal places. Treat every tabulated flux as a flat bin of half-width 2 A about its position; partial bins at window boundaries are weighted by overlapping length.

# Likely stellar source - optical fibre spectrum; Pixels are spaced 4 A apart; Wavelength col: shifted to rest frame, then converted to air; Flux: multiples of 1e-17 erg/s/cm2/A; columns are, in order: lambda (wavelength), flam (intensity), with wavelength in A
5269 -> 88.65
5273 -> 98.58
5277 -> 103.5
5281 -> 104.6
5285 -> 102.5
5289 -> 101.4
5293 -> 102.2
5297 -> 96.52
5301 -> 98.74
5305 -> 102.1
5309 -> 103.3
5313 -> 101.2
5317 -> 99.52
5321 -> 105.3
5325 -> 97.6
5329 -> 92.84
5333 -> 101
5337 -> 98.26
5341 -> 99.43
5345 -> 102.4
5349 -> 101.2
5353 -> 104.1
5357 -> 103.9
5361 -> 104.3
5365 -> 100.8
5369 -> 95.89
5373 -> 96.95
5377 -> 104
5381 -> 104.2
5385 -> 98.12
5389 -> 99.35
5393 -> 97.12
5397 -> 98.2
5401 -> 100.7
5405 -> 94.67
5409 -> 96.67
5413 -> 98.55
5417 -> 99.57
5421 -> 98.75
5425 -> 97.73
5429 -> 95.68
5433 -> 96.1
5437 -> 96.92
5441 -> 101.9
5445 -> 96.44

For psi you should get 3.99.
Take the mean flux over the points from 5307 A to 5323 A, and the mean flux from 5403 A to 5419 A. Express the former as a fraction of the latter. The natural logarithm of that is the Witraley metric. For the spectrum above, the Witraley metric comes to 0.050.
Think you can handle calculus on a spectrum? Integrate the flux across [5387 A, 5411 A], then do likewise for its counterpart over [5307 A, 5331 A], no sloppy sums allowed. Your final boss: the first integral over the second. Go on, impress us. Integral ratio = 0.98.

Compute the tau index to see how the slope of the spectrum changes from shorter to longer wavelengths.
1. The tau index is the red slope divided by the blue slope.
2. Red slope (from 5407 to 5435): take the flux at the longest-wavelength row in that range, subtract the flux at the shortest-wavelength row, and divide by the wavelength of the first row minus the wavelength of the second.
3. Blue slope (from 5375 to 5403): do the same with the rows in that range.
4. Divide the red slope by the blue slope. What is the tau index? 0.17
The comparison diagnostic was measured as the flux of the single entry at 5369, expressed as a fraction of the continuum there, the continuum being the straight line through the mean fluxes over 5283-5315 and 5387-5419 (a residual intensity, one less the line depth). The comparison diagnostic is 0.97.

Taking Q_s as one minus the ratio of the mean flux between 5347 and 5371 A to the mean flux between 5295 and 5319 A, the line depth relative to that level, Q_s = -0.015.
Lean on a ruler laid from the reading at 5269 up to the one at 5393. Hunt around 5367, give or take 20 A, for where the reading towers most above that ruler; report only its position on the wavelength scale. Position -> 5353 A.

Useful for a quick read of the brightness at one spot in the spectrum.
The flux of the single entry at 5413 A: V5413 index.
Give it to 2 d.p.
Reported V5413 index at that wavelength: 98.55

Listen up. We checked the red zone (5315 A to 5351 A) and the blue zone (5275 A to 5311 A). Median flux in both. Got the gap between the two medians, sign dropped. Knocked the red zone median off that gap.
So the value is -96.8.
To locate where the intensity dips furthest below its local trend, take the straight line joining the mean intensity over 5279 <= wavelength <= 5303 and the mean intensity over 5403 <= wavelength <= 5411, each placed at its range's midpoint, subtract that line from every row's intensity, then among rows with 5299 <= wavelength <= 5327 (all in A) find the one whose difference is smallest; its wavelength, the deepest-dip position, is 5325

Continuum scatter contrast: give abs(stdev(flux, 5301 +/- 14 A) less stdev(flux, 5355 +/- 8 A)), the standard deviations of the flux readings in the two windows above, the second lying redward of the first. 0.9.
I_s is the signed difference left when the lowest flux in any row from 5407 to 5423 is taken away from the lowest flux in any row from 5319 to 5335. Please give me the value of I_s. -4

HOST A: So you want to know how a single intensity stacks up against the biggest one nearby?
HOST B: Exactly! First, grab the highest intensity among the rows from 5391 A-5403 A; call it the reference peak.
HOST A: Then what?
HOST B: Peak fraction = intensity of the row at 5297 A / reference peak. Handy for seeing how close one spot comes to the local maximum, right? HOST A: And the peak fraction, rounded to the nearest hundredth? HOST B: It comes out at 0.96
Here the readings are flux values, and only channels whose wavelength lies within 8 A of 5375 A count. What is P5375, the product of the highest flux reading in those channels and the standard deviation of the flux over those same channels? 402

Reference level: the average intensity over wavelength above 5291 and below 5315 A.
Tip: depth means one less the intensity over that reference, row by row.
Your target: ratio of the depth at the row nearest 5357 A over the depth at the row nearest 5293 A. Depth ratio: 2.1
